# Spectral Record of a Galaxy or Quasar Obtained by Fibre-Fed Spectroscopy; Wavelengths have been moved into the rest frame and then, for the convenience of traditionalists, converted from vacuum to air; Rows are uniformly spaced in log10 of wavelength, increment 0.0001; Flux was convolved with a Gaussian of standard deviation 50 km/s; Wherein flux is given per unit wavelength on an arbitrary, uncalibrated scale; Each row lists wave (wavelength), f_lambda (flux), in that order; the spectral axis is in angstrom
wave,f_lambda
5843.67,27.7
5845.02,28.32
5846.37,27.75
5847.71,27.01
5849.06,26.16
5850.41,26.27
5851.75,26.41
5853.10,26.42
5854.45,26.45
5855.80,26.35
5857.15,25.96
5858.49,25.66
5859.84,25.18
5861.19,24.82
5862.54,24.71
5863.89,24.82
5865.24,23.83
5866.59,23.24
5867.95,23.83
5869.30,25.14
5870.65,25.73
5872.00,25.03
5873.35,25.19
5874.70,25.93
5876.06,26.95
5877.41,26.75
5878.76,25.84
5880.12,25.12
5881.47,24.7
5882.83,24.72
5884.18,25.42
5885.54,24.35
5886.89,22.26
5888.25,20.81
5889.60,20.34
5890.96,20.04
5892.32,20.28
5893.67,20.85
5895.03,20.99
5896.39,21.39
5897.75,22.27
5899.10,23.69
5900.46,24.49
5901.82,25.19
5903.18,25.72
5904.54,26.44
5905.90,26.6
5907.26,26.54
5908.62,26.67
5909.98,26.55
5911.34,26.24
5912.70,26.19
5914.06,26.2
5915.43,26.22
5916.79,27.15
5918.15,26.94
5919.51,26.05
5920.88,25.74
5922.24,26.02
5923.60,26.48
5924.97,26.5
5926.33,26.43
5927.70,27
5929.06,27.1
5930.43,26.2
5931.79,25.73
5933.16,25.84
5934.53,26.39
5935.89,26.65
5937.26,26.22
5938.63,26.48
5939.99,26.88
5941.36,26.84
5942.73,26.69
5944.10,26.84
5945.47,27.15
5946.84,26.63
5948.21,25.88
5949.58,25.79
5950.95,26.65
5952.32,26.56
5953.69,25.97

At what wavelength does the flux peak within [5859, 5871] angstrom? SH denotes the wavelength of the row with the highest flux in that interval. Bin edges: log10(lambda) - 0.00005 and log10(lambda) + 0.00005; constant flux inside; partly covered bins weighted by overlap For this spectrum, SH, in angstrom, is 5870.65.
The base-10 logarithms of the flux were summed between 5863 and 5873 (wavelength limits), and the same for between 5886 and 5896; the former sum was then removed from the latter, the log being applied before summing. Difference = -0.50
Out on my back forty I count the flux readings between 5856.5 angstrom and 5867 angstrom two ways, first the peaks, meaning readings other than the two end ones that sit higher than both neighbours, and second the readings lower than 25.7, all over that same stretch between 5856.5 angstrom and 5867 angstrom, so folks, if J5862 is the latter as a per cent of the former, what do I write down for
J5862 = 700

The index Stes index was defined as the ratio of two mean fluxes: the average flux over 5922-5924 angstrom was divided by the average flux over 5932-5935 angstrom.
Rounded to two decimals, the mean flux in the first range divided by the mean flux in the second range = 1.01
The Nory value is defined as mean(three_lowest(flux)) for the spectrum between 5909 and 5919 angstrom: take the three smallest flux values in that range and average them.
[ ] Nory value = 26.2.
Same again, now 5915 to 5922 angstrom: 26.0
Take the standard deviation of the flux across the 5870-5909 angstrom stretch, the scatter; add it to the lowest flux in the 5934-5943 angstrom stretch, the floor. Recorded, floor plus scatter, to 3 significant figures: 28.5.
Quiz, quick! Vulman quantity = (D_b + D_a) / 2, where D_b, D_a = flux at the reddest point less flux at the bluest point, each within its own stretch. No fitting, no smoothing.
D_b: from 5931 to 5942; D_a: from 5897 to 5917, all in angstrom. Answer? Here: 3.0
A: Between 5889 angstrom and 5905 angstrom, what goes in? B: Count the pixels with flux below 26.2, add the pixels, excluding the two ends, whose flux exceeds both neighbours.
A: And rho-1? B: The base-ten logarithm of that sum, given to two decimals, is 1.04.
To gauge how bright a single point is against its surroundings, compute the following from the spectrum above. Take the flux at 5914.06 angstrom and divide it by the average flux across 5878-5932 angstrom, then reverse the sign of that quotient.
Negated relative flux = -1.05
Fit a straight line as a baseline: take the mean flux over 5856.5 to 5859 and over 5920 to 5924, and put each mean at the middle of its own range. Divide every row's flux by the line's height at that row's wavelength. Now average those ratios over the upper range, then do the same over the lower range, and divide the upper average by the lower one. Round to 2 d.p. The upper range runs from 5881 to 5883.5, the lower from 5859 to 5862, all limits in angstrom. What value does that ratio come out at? 0.98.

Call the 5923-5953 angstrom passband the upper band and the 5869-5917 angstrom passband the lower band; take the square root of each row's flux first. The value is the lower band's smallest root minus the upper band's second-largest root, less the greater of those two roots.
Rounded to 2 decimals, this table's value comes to -5.93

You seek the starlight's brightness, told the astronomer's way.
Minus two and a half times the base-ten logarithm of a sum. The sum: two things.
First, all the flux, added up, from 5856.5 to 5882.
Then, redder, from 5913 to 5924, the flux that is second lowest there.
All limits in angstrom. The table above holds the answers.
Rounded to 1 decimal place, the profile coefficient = -6.8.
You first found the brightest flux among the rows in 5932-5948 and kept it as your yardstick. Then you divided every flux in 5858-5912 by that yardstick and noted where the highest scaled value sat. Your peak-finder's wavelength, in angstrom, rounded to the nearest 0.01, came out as 5876.06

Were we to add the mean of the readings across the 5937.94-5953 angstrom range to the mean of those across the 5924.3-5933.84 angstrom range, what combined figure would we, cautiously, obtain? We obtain 53.0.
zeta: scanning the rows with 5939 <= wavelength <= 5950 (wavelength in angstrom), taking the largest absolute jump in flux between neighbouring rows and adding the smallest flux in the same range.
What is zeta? 26.5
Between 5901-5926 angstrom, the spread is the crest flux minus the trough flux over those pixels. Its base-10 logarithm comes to 0.29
